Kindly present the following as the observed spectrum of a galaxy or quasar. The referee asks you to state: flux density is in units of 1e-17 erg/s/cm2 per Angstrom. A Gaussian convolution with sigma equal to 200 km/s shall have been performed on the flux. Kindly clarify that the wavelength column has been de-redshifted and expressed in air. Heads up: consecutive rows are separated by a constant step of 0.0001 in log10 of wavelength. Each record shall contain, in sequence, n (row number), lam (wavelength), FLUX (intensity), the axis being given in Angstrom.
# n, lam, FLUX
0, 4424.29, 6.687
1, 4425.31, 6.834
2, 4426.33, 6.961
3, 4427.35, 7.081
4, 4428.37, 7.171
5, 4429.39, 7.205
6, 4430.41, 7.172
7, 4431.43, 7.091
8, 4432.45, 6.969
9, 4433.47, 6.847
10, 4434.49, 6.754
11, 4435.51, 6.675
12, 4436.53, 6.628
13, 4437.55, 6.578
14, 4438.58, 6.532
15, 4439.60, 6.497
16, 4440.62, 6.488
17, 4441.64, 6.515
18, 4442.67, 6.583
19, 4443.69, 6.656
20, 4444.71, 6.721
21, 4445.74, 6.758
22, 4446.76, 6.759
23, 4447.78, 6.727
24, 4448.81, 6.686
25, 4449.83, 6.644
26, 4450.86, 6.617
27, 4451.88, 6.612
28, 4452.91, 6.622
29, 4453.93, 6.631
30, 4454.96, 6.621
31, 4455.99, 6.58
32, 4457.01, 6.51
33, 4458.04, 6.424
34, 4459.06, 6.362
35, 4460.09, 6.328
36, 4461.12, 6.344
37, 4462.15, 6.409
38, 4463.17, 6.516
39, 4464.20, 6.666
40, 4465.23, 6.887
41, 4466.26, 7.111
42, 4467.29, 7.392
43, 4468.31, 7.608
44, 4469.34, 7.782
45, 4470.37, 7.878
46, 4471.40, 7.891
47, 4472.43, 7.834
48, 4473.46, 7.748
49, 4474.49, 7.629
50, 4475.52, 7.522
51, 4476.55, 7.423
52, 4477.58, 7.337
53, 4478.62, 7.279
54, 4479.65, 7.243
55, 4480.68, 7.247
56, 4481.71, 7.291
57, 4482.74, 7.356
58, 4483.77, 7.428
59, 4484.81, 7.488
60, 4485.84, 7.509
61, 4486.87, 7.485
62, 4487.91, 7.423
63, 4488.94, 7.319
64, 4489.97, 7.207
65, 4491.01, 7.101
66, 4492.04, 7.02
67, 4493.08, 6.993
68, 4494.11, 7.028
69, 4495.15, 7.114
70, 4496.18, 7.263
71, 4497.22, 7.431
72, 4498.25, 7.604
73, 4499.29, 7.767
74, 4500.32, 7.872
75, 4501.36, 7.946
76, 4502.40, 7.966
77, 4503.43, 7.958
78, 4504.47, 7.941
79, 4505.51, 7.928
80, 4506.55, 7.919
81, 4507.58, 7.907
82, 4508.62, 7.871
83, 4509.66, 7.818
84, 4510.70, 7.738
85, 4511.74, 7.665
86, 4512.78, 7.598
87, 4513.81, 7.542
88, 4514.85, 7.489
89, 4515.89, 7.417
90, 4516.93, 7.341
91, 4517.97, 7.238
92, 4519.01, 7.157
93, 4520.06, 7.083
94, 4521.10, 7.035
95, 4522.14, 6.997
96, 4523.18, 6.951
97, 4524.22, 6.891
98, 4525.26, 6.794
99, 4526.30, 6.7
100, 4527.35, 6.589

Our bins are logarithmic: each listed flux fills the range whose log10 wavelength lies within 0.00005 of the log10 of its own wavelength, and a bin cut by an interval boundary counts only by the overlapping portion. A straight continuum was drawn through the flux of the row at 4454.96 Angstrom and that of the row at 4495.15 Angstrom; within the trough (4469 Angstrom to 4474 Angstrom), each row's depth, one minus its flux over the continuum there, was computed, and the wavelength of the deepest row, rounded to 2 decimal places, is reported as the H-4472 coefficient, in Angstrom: 4473.46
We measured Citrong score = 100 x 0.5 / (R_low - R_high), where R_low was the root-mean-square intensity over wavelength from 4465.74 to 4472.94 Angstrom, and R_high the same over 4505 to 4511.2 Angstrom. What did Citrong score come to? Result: -231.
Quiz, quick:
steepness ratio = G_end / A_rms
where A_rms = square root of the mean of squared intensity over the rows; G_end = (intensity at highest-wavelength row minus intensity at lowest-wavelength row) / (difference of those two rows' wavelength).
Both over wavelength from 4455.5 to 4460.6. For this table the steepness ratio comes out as -0.010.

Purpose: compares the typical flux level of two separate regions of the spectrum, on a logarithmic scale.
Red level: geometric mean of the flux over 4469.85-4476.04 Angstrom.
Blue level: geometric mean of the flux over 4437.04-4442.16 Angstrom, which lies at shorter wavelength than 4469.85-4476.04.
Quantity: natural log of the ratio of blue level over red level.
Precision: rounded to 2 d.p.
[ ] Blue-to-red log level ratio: -0.17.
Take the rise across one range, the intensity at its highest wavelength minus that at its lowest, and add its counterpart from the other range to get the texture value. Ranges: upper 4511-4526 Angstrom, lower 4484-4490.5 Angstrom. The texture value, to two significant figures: -1.2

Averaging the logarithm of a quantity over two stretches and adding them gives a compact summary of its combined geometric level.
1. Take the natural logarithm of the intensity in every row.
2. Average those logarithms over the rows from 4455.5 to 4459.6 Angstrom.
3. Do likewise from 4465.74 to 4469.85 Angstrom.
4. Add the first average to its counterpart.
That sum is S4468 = 3.88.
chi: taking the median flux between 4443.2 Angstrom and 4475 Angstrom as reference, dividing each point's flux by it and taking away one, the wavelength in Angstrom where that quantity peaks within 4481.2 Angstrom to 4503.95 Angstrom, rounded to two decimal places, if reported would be 4502.40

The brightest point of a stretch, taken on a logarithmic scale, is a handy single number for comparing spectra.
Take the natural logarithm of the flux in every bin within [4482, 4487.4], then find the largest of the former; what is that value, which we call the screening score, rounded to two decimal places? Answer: 2.02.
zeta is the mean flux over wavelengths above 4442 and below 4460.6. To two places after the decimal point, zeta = 6.60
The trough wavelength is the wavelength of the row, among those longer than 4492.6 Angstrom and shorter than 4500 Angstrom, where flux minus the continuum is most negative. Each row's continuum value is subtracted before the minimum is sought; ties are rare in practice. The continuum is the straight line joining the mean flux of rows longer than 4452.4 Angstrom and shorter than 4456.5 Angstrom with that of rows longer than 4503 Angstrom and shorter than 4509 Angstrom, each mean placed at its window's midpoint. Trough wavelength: 4493.08 Angstrom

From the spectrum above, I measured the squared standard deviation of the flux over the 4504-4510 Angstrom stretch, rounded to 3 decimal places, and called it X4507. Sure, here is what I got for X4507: 0.002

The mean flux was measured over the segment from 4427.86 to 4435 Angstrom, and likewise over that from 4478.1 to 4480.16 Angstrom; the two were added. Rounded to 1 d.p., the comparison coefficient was 14.3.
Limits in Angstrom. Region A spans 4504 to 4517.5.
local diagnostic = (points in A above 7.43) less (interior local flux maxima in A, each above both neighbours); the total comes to 11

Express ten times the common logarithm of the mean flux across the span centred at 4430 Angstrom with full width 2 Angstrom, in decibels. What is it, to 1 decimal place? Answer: 8.6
